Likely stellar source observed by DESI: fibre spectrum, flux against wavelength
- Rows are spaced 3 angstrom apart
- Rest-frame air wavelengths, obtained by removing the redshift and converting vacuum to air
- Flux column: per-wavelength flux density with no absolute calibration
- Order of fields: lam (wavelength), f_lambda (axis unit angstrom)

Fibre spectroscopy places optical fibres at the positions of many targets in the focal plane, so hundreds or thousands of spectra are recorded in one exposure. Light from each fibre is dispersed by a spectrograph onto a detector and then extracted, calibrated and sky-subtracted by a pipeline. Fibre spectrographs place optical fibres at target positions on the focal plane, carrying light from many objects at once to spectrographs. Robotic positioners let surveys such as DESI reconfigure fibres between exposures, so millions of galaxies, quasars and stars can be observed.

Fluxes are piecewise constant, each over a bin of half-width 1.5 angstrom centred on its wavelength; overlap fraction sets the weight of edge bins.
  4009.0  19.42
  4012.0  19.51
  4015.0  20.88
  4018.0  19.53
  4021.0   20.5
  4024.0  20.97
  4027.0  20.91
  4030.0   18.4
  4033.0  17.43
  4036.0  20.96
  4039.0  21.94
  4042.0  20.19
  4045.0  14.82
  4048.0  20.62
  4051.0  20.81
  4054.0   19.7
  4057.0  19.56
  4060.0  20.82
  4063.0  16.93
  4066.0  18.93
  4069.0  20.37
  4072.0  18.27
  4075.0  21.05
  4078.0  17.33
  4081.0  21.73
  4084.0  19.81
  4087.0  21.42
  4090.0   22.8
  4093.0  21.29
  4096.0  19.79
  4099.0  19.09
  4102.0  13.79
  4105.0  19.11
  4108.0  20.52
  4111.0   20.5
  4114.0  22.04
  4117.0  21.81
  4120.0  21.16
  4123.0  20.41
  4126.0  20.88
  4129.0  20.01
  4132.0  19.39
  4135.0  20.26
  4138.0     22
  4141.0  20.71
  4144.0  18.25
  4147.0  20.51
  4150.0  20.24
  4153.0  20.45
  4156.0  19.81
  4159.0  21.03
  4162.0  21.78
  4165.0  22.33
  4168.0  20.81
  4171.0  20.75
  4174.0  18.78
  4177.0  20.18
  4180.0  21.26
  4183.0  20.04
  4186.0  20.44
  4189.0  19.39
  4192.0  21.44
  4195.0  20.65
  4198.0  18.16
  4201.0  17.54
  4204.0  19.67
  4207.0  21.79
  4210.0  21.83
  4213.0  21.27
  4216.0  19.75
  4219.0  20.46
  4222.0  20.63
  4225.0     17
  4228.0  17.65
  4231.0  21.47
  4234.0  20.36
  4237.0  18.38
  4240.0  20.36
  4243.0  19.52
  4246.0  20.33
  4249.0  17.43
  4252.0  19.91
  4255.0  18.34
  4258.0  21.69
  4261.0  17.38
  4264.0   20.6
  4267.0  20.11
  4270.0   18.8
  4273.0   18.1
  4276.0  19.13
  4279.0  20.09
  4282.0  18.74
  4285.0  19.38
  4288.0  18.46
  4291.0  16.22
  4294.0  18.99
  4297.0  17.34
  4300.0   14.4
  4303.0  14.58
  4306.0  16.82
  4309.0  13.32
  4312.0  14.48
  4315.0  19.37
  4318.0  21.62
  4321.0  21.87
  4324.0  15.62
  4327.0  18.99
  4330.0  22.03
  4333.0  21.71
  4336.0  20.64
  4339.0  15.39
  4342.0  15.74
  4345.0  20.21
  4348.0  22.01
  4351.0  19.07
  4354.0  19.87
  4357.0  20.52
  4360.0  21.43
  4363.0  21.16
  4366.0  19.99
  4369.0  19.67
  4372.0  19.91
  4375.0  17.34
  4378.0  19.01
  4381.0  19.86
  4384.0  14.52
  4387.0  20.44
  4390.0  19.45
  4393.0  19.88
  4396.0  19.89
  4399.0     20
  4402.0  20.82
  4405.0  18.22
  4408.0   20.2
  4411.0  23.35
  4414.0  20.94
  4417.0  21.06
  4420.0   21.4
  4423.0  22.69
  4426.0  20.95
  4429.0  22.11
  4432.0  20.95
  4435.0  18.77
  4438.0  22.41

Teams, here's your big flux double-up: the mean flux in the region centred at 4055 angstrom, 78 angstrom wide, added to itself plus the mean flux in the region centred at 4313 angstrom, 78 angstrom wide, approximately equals 58.1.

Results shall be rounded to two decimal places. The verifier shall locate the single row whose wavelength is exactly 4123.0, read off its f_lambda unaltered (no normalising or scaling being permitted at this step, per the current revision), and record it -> 20.41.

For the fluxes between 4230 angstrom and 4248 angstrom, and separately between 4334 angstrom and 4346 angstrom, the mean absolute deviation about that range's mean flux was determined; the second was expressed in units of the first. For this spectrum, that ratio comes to 3.3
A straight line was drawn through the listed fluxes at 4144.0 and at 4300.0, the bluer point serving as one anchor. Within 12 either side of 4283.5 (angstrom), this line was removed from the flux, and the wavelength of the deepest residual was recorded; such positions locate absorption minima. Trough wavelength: 4291.0 angstrom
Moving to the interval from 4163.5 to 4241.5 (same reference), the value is 4201.0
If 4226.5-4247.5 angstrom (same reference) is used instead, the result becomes 4228.0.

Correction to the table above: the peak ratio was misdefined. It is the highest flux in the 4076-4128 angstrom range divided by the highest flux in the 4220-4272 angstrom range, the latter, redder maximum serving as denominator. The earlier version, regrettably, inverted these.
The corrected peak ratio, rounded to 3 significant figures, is 1.05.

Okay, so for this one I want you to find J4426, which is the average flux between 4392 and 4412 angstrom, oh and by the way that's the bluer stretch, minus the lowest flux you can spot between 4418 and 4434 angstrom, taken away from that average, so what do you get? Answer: -1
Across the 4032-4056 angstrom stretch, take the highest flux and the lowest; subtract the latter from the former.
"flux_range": 7.1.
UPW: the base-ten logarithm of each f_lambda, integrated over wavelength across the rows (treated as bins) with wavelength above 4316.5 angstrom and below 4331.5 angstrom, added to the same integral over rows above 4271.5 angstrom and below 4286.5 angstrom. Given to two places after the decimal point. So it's 38.68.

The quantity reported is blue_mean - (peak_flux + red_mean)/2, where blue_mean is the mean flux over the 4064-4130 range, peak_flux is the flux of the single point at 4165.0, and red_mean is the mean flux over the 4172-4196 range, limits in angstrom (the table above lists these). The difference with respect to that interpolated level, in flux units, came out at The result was -1.2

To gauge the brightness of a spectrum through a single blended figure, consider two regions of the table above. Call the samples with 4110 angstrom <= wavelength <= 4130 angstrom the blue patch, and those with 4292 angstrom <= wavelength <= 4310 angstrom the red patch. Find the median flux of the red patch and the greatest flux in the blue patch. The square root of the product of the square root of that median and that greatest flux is 9.3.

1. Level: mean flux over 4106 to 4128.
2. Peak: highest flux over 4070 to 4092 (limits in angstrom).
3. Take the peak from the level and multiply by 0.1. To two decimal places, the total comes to -0.18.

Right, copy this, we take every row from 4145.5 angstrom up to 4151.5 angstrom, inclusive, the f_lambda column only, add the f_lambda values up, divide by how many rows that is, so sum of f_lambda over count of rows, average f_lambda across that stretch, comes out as 20.4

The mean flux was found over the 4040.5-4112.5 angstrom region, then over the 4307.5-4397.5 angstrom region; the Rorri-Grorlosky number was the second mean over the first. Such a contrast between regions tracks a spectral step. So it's 0.980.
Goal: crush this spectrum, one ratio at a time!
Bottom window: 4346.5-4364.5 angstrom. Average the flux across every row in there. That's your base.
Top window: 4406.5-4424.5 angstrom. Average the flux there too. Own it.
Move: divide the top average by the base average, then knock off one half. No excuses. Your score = 0.54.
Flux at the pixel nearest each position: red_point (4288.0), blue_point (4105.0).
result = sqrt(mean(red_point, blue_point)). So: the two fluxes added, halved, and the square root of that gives 4.33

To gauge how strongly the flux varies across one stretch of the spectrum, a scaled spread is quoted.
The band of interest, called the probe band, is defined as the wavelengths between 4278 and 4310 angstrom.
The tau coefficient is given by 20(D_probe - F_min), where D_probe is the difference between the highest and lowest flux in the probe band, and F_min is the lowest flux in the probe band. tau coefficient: -131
